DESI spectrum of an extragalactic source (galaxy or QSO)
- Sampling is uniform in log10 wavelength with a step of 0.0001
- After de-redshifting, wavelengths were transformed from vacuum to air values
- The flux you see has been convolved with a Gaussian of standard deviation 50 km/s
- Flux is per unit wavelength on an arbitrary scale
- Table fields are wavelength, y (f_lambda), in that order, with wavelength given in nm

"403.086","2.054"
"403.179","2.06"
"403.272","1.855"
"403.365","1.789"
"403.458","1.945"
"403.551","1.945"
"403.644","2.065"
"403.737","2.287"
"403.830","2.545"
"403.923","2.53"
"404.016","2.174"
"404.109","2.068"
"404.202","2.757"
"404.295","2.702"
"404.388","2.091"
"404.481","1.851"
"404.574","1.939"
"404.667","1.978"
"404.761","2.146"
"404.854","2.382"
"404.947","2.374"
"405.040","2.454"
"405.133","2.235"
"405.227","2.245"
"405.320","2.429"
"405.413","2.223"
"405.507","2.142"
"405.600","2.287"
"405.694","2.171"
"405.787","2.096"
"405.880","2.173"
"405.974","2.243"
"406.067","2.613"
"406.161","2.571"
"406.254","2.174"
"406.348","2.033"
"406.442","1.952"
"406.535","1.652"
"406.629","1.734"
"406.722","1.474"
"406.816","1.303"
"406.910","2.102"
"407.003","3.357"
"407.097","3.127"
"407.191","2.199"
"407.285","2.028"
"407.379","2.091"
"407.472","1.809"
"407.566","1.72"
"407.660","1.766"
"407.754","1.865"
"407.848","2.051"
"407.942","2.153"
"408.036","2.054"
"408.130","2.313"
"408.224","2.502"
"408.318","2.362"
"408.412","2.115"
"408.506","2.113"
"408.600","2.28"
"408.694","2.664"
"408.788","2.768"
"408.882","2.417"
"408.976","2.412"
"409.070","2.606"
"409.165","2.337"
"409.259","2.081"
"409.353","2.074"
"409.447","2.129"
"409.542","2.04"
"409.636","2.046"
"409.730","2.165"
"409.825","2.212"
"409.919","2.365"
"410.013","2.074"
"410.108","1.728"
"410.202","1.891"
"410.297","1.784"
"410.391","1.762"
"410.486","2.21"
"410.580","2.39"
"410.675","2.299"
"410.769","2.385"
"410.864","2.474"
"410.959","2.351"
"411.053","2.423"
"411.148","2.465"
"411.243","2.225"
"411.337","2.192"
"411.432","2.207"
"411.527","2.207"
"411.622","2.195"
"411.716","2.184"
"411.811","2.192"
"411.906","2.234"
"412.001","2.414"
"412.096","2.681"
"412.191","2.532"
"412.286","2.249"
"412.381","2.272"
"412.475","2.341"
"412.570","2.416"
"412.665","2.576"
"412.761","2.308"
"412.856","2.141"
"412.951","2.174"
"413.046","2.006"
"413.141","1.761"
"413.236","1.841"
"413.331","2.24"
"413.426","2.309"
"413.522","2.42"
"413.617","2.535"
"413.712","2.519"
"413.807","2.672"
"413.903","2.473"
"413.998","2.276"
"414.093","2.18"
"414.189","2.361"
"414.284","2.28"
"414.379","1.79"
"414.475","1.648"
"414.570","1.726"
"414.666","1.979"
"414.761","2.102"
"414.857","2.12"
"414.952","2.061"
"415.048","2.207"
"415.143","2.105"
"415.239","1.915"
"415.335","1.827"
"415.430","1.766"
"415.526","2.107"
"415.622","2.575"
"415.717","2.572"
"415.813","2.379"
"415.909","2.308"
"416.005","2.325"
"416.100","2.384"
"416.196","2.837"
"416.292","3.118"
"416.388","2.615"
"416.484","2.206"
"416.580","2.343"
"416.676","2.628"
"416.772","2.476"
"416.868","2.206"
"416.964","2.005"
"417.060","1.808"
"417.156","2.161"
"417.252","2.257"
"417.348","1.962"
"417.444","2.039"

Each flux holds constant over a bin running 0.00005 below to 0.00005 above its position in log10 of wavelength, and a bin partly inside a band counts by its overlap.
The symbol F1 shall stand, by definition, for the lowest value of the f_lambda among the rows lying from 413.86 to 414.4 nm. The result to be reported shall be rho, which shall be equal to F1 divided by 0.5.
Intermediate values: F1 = 1.79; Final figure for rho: 3.6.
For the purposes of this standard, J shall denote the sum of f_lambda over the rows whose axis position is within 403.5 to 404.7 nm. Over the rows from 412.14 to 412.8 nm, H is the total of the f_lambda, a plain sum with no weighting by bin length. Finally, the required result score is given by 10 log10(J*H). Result 27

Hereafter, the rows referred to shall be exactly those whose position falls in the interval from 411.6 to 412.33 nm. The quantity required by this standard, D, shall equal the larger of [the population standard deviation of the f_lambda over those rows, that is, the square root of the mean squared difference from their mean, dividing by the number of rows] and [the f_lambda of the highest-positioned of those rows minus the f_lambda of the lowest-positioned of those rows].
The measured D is 0.18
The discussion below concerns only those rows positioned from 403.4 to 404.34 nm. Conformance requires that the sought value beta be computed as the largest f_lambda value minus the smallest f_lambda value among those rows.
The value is 0.8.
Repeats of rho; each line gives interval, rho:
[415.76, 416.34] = 4.6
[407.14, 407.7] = 3.4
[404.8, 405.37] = 4.5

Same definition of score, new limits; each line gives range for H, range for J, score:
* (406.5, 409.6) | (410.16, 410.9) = 31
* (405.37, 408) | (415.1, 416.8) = 34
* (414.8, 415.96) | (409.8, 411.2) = 29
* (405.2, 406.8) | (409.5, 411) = 31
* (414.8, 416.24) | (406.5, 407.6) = 29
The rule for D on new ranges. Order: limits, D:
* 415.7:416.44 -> 0.27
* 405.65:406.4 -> 0.20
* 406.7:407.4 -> 0.67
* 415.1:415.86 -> 0.30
